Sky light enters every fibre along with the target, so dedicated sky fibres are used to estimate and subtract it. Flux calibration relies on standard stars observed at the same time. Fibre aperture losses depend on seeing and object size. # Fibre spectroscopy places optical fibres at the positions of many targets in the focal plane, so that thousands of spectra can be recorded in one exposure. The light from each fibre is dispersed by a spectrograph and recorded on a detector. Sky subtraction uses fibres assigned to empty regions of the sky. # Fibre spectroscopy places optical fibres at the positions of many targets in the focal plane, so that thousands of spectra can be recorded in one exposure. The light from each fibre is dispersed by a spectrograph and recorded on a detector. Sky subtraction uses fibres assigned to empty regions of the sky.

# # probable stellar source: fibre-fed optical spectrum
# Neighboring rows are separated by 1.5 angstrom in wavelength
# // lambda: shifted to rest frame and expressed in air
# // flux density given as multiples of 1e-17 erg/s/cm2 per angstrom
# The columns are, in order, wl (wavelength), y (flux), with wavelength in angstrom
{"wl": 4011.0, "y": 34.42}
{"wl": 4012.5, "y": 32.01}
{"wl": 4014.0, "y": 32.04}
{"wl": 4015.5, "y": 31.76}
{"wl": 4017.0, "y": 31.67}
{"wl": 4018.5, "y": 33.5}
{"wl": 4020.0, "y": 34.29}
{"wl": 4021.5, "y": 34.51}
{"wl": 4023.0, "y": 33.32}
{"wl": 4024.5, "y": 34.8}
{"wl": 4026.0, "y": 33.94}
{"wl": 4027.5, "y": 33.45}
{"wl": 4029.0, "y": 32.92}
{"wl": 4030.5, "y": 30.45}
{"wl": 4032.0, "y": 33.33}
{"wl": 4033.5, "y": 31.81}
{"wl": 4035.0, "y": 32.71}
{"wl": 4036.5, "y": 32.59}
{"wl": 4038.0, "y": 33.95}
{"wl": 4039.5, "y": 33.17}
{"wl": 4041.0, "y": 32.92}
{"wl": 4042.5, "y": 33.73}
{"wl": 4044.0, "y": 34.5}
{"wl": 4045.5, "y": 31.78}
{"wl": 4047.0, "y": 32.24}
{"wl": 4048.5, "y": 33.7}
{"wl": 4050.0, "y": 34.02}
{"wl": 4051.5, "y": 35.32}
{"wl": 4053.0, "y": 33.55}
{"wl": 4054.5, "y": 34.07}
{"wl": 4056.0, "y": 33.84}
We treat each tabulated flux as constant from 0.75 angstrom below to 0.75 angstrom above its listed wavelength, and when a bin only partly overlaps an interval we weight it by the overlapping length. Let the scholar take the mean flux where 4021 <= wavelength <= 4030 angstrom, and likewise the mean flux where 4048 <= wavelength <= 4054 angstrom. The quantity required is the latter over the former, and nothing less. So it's 1.01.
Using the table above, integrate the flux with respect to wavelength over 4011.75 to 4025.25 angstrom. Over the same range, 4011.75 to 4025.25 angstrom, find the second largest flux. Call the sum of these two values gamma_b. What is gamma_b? 481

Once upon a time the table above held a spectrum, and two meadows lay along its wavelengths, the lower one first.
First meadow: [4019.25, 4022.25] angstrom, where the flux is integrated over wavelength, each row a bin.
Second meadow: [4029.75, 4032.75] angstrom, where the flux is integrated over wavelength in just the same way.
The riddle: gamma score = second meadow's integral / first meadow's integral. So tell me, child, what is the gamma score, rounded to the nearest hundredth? 0.93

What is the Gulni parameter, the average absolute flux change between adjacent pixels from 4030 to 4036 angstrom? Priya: 1.77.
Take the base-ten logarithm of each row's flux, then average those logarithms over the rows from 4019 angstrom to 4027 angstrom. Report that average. 1.53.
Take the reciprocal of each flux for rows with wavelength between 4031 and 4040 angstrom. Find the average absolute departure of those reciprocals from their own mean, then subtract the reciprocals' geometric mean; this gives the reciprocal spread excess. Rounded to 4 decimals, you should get -0.0299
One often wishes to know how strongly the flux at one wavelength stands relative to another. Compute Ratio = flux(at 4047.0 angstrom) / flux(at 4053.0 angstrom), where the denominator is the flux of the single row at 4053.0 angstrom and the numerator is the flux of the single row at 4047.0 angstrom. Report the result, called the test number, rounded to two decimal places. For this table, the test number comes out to 0.96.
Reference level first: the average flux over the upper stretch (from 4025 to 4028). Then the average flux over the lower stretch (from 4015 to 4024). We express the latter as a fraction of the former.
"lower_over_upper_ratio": 0.98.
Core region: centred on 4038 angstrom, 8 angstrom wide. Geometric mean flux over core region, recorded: 33.1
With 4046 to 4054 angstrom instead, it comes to 33.8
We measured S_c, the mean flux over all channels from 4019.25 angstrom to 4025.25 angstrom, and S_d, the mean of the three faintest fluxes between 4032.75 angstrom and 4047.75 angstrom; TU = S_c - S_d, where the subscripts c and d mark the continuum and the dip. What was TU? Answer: 2.3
